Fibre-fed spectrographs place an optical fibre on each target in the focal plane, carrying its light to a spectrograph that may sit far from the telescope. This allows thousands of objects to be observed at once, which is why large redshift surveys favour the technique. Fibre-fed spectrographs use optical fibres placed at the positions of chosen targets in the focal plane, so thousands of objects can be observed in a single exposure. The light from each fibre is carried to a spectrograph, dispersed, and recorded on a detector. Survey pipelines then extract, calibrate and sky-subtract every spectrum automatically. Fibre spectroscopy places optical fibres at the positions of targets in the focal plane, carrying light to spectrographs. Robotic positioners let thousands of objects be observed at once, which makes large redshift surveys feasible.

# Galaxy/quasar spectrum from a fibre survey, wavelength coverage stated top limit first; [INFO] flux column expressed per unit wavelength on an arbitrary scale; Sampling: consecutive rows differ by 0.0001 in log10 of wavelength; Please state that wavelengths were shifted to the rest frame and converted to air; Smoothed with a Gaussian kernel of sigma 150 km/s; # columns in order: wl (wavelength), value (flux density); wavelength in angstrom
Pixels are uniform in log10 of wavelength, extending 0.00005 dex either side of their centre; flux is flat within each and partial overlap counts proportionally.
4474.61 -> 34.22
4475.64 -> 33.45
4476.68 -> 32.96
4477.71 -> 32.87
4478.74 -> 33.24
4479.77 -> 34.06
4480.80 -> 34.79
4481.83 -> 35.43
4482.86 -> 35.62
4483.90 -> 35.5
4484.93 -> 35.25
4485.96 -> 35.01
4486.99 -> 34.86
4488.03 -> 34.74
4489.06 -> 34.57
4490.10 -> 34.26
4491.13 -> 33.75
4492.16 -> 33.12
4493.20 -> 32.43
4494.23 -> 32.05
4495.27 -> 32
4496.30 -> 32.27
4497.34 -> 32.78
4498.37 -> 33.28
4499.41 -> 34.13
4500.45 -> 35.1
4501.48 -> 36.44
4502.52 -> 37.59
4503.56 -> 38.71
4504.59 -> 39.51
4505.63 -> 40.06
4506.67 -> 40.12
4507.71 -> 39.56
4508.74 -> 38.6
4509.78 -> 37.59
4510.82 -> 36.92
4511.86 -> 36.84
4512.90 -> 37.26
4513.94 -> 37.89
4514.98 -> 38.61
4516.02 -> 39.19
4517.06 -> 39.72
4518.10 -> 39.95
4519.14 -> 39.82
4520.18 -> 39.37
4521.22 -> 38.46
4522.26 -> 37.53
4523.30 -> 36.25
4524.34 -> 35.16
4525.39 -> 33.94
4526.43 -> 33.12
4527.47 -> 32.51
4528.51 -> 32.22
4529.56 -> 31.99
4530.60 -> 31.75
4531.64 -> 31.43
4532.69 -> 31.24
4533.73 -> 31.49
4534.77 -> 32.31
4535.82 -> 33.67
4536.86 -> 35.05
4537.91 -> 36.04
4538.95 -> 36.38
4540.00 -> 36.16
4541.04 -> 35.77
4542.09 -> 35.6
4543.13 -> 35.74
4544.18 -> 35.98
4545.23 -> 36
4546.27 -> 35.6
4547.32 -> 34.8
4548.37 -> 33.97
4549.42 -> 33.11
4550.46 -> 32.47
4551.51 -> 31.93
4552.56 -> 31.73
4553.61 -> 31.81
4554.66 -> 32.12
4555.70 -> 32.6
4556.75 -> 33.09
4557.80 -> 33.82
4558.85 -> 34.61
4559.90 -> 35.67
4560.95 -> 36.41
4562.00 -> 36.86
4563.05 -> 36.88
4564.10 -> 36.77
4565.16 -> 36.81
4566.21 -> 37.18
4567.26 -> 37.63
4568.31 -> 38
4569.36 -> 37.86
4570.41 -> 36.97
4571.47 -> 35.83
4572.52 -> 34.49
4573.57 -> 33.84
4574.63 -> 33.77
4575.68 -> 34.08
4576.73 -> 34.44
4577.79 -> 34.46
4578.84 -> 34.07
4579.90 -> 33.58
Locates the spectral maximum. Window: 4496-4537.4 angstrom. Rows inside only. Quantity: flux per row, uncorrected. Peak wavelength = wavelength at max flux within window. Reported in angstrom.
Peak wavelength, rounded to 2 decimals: 4506.67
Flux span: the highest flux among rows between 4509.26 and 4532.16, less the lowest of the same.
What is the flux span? 9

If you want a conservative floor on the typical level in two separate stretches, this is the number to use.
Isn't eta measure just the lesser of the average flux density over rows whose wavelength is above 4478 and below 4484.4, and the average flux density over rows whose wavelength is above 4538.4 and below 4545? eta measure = 35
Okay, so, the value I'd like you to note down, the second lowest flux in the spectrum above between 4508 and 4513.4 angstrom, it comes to 36.92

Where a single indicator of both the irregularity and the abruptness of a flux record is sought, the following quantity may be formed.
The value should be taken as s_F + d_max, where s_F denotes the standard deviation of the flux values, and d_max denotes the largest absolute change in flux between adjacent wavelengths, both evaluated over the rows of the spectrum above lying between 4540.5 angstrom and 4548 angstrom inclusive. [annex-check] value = 1.2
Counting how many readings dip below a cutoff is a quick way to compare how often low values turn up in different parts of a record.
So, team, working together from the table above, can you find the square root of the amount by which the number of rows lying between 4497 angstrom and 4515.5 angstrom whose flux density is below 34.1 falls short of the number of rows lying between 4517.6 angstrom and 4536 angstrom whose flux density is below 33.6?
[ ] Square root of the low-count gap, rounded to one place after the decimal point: 2.6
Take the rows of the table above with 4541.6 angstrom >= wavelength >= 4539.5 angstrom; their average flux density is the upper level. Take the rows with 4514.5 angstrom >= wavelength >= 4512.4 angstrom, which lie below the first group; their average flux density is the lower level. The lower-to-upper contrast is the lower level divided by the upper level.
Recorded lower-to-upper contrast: 1.04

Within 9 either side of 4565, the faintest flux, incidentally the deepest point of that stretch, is 33.09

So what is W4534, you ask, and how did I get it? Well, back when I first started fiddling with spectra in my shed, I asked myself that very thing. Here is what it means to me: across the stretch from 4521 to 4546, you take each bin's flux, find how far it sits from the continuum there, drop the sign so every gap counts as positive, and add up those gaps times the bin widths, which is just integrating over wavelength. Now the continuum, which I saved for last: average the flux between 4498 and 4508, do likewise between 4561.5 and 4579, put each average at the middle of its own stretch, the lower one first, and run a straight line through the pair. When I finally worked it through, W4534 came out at 63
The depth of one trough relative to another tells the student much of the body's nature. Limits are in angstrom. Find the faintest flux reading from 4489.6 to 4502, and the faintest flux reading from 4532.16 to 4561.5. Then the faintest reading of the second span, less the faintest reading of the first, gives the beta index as -0.8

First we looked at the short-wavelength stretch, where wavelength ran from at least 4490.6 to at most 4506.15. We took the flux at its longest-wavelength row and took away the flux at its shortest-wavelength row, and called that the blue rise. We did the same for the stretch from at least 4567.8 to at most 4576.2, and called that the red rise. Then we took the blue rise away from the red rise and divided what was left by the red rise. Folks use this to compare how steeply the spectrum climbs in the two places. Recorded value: 2.6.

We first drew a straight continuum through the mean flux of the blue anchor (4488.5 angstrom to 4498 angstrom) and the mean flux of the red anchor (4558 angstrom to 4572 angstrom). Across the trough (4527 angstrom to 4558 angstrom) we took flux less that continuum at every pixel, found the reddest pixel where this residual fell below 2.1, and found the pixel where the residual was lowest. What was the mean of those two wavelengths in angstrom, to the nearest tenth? 4555.2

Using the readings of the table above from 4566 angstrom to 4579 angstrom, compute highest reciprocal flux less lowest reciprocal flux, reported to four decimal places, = 0.0033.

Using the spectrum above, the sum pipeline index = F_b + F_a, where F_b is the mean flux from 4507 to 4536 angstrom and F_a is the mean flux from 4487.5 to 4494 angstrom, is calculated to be 70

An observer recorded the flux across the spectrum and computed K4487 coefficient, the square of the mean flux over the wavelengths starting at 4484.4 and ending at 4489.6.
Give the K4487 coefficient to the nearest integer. 1217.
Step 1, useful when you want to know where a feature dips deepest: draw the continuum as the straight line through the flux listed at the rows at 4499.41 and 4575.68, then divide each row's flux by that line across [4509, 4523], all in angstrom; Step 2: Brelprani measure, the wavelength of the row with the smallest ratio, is 4511.86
